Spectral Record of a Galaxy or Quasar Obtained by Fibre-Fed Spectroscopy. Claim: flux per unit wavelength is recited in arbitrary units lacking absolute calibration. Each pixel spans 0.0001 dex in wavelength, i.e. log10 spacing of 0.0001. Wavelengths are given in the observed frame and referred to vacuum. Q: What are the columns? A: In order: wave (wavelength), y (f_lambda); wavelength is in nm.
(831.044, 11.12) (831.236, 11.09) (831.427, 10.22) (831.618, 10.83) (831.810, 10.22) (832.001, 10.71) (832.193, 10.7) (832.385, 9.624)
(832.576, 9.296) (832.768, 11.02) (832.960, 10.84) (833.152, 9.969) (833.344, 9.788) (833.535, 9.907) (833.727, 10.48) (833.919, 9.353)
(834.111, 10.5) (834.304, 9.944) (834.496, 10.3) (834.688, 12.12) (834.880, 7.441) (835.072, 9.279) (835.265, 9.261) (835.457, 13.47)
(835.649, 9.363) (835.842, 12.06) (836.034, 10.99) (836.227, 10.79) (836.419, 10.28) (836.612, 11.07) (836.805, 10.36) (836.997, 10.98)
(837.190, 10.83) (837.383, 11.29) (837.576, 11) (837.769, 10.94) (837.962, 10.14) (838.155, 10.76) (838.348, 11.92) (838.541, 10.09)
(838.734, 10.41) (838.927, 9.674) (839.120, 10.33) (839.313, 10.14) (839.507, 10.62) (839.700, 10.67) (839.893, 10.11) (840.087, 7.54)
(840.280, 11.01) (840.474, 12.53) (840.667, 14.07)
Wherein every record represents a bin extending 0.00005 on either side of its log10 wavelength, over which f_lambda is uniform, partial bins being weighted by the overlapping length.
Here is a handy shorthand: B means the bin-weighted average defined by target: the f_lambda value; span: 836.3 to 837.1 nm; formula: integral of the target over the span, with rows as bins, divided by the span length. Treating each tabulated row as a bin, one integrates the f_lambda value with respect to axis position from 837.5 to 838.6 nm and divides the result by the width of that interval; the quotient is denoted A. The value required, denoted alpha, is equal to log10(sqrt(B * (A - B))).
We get 0.10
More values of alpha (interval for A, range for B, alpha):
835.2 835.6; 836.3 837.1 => 0.42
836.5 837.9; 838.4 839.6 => 0.40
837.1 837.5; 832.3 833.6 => 0.50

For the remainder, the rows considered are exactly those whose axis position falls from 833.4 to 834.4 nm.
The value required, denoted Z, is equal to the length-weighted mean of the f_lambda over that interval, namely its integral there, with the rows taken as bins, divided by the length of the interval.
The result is 10.0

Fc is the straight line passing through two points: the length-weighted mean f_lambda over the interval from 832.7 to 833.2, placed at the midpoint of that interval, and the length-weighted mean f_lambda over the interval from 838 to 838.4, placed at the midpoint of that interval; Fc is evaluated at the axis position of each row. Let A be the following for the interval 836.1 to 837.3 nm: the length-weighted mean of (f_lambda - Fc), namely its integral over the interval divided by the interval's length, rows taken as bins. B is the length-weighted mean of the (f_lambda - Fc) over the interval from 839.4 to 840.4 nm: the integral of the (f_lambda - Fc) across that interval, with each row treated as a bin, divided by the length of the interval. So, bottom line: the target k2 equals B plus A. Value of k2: -1.4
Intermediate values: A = -0.24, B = -1.20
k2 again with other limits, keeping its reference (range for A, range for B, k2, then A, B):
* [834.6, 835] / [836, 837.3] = -1.3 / -1.10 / -0.21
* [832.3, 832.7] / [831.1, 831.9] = -0.9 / -1.04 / 0.11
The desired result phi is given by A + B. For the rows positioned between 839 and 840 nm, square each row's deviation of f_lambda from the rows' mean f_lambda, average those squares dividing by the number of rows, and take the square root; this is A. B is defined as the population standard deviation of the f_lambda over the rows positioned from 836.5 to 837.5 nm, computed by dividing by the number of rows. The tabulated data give 0.55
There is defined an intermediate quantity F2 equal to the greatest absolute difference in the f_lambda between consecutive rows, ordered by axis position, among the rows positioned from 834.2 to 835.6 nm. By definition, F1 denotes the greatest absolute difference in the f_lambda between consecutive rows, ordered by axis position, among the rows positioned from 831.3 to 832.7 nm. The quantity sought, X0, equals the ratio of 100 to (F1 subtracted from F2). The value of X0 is 28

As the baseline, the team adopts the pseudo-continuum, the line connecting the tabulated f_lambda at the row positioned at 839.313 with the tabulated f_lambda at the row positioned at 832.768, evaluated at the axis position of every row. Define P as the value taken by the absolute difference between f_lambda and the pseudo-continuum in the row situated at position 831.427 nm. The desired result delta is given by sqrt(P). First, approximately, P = 0.98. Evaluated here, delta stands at 0.99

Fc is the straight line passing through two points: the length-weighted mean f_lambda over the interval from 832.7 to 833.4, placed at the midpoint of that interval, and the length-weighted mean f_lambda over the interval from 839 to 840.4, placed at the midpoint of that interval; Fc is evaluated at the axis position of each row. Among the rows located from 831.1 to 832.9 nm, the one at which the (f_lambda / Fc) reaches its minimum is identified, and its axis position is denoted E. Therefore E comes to 832.576 nm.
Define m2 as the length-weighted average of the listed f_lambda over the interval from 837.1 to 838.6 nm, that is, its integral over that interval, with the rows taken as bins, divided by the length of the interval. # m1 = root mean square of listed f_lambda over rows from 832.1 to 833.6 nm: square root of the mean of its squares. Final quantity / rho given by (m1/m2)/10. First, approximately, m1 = 10.2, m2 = 10.9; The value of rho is 0.093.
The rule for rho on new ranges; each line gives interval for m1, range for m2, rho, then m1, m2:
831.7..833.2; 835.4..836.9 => 0.094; 10.3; 11.0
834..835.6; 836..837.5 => 0.096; 10.4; 10.8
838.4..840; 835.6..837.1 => 0.095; 10.3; 10.8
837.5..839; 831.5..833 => 0.102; 10.6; 10.4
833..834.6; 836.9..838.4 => 0.092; 10.0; 11.0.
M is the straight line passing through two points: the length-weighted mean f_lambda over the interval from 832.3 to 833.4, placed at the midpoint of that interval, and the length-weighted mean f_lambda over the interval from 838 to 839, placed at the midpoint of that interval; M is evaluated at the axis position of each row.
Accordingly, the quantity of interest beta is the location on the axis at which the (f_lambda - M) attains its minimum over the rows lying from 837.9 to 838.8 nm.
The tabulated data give 838.541 nm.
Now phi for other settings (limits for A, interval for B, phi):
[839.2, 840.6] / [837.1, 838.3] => 1.73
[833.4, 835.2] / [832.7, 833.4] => 1.71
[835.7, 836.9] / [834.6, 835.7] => 2.60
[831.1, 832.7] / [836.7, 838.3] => 0.93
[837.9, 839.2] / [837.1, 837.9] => 0.84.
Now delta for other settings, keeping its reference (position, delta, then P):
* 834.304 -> 0.93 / 0.87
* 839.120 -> 0.41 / 0.16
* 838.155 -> 0.68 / 0.46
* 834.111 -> 0.58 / 0.34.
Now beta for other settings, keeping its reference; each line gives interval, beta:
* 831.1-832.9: 832.576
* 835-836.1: 835.265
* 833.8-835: 834.880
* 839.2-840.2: 840.087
